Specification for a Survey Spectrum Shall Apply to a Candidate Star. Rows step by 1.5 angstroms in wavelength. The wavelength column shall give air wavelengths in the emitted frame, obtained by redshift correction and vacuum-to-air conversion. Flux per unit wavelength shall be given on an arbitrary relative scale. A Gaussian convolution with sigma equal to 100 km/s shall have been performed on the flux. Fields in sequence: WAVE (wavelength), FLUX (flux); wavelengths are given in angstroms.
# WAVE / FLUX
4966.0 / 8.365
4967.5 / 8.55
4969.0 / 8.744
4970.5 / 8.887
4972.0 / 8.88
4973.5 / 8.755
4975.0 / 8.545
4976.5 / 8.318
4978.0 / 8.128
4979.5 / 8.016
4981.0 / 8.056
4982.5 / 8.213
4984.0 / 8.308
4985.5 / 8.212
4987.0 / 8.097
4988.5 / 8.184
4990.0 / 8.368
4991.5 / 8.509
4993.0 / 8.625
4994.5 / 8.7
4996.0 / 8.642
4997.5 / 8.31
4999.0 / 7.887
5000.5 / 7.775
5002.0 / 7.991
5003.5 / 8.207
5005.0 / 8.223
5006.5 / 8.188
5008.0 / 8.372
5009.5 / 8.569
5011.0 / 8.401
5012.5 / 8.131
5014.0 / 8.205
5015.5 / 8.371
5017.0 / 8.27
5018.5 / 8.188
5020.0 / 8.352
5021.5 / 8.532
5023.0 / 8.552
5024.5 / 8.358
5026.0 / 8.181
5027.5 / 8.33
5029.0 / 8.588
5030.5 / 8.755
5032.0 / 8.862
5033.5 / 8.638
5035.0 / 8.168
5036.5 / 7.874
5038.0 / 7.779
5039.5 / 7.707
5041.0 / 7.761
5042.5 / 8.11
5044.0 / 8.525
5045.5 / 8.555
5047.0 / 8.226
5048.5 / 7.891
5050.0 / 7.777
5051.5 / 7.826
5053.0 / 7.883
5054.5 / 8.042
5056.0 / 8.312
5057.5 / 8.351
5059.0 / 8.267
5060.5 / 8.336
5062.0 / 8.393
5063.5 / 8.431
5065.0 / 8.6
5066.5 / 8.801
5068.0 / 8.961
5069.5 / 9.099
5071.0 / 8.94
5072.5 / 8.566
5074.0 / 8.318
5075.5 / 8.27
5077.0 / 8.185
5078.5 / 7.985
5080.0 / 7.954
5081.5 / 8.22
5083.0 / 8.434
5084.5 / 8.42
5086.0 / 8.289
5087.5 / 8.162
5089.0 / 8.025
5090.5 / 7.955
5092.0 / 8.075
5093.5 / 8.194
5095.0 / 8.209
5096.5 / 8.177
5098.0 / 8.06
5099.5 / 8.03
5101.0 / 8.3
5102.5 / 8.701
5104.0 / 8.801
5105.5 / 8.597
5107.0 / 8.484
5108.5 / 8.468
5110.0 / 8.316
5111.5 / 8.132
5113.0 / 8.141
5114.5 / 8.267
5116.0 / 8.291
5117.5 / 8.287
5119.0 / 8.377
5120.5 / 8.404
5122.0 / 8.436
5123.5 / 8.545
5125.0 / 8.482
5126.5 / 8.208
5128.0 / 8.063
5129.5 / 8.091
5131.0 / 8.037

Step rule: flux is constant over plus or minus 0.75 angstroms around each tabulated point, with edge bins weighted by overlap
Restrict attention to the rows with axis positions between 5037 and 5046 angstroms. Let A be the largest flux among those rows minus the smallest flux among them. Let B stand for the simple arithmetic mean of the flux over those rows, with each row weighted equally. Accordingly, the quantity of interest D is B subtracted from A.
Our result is -7.2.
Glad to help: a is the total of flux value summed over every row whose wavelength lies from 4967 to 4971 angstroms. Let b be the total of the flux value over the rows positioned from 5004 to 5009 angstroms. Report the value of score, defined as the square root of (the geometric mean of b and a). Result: 5.047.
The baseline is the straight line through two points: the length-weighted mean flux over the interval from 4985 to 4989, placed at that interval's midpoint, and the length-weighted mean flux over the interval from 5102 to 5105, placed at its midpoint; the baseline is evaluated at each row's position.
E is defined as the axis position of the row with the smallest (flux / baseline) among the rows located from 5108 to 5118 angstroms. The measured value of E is 5111.5 angstroms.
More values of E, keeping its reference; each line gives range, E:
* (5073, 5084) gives 5080.0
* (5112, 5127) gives 5113.0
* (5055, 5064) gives 5059.0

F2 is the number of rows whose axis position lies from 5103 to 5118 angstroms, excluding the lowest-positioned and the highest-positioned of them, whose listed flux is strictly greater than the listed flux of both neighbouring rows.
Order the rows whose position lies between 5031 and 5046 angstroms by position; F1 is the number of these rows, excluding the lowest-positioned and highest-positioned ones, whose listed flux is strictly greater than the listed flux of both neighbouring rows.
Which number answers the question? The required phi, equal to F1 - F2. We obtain -1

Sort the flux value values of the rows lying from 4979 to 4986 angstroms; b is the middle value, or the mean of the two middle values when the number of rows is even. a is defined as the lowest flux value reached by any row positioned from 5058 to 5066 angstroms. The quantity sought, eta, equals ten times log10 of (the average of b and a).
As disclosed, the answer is 9.16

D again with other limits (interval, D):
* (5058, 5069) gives -7.8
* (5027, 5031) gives -8.1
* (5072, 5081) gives -7.6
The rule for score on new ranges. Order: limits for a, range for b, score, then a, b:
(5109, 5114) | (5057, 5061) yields 4.977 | 24.6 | 25.0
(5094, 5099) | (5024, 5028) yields 4.966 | 24.4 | 24.9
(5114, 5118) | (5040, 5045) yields 4.962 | 24.8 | 24.4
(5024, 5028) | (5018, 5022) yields 4.997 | 24.9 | 25.1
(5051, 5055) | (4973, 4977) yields 4.967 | 23.8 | 25.6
